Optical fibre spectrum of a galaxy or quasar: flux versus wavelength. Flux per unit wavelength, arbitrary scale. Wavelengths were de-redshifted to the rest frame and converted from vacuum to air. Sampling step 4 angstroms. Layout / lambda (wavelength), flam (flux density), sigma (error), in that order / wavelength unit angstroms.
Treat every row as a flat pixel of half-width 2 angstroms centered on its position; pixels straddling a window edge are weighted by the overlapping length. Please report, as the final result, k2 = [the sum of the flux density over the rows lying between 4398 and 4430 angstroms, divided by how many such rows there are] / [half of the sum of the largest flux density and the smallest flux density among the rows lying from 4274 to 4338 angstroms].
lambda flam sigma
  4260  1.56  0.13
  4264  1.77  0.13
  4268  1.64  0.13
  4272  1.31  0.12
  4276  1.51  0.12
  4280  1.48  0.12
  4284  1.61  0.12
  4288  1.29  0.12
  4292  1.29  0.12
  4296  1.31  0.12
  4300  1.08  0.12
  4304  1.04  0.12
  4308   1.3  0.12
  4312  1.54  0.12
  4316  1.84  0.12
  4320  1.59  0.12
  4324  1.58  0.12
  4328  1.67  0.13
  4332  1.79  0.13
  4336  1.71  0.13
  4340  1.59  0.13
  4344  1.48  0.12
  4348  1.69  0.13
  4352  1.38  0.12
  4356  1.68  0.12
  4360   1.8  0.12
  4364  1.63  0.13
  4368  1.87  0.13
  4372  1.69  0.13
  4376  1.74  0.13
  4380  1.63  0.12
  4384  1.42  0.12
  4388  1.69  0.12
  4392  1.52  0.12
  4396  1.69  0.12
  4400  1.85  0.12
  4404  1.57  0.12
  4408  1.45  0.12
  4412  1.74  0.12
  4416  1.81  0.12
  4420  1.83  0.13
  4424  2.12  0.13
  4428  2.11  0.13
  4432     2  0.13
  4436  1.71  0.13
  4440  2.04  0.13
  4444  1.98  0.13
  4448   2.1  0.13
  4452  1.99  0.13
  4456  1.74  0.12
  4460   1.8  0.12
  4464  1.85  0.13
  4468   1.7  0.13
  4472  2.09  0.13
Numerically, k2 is 1.26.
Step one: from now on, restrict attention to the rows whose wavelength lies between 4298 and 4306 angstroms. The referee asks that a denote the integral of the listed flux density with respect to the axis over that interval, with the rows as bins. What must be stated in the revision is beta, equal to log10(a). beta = 0.93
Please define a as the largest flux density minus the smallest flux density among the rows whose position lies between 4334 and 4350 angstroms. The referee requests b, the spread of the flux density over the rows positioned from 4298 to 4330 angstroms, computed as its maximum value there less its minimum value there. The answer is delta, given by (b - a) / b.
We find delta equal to 0.7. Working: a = 0.23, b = 0.80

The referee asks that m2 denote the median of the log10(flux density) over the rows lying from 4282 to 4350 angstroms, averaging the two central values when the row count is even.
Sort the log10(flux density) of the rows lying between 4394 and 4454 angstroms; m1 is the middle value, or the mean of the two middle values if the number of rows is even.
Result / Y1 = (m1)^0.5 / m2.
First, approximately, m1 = 0.27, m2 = 0.20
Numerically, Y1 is 2.6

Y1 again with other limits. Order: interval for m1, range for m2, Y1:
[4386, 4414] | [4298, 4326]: 2.5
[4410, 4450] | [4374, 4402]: 2.4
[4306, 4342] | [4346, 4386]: 2.0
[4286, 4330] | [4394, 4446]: 1.3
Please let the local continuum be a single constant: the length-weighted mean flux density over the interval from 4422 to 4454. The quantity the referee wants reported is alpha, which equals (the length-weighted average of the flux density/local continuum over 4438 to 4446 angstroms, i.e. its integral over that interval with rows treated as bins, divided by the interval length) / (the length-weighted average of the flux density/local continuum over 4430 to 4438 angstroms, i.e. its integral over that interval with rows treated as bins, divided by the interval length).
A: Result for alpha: 1.08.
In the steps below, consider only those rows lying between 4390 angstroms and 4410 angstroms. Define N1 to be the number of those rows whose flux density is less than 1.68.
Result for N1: 3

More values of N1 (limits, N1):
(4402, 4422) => 2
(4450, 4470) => 0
